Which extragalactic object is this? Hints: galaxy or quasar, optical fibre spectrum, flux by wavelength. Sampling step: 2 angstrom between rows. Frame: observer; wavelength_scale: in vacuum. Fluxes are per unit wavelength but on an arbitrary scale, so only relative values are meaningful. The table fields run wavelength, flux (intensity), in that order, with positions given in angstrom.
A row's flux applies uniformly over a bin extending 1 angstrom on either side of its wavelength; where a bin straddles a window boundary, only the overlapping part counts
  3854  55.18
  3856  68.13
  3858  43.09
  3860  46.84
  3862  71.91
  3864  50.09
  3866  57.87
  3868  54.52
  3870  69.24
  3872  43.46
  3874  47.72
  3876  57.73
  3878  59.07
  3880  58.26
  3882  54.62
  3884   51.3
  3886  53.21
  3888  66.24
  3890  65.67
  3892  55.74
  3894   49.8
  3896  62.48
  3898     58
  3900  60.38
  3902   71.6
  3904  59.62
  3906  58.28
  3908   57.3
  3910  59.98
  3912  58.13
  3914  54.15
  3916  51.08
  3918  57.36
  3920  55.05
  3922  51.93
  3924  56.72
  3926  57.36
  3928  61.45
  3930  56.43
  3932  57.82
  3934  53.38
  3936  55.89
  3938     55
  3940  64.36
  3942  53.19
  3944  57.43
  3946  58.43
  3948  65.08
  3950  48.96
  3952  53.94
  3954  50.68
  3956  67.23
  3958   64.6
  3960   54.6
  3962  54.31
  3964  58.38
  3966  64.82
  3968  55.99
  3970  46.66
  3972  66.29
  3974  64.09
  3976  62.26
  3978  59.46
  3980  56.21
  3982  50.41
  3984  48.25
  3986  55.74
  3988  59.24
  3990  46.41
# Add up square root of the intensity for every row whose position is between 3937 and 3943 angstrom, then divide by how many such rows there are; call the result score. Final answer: 7.58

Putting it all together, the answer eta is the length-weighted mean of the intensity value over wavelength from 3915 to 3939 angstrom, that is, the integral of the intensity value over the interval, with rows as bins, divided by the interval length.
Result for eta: 55.8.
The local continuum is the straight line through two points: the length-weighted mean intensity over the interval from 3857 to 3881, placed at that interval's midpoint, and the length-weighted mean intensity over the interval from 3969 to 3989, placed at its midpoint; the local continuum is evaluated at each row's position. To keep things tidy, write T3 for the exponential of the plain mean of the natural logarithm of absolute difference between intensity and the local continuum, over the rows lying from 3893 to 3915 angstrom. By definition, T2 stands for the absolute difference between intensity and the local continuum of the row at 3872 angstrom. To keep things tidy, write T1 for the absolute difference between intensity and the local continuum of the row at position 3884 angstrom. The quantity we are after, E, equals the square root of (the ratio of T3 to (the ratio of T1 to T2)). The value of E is 3.3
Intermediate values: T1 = 3.9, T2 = 11.6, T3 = 3.8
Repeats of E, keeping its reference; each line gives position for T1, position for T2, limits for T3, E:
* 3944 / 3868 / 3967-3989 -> 1.1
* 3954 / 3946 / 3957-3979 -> 1.2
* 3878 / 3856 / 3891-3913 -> 3.4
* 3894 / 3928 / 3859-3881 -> 2.2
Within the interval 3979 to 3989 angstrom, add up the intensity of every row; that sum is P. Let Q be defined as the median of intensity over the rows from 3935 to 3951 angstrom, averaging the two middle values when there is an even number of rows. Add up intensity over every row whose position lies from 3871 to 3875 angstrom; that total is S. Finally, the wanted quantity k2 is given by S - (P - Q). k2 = -122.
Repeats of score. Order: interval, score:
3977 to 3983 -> 7.44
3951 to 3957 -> 7.55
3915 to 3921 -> 7.38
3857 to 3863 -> 7.30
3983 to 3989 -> 7.37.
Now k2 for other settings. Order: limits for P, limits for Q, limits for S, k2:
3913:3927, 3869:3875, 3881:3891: -45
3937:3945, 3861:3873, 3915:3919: -65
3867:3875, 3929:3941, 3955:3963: 82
